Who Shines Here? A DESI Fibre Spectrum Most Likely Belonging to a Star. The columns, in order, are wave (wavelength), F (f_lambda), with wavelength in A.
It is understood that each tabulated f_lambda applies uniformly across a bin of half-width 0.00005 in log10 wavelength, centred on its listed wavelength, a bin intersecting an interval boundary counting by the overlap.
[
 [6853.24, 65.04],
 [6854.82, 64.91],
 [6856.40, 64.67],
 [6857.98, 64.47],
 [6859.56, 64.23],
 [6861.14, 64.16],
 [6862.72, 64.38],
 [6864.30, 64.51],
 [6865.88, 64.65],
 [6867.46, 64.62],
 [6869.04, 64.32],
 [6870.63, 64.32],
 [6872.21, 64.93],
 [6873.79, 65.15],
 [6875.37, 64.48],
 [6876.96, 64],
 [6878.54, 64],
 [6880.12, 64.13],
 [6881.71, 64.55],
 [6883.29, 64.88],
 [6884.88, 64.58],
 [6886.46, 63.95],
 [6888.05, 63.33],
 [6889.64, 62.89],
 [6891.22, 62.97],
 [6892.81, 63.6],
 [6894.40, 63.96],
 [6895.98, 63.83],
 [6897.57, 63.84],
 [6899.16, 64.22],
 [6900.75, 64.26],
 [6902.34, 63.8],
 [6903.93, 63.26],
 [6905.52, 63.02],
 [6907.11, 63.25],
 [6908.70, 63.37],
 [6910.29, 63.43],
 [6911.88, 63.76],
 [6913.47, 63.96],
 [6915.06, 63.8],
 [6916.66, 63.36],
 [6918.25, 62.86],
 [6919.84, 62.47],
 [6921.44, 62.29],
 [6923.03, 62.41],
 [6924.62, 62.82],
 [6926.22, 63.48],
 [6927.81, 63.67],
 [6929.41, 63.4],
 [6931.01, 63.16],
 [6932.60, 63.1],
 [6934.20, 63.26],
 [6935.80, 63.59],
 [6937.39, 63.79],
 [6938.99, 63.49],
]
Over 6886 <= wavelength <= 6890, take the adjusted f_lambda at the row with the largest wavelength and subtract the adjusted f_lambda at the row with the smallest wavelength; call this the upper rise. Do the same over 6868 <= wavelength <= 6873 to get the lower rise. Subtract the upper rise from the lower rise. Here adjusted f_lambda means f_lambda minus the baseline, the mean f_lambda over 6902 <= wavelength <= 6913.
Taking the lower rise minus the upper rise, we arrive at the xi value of 1.7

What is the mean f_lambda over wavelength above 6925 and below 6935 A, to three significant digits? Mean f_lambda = 63.3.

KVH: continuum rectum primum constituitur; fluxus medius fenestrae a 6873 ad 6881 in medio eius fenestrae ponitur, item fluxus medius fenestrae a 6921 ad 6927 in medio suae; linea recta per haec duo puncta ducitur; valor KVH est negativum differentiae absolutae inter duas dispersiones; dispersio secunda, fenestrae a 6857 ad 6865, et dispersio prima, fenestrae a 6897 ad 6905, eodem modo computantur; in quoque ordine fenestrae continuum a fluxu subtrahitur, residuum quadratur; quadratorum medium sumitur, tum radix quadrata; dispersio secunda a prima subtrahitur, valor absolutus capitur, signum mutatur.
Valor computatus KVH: -0.10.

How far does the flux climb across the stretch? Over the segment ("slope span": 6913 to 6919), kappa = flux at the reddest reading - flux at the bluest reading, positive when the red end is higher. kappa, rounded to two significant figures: -1.1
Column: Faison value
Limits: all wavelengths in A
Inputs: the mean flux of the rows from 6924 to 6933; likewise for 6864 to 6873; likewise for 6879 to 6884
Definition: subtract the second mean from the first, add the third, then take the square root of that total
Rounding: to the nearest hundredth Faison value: 7.95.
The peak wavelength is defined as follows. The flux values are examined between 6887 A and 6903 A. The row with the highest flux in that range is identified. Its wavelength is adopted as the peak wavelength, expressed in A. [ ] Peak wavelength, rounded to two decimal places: 6900.75 A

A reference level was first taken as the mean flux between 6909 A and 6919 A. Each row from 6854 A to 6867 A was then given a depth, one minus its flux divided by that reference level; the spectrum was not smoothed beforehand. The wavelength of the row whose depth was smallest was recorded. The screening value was 6854.82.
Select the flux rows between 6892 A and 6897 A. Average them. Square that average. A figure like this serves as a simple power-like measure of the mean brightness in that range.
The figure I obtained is 4070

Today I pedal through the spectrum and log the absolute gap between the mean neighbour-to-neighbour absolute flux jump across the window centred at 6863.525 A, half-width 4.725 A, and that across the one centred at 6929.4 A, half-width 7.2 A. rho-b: 0.17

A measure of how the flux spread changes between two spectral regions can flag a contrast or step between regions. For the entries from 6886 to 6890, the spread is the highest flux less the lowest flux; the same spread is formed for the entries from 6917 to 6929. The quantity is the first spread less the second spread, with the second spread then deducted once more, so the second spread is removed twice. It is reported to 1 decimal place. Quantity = -1.7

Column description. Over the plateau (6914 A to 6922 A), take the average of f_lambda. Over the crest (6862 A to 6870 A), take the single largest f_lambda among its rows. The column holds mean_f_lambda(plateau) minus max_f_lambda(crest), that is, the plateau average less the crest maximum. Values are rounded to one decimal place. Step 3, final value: -1.7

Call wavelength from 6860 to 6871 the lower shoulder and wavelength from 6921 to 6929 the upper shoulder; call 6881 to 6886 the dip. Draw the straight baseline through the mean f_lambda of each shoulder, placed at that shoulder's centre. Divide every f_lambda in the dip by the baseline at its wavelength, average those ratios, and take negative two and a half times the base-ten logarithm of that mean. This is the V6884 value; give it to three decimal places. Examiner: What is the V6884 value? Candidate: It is -0.012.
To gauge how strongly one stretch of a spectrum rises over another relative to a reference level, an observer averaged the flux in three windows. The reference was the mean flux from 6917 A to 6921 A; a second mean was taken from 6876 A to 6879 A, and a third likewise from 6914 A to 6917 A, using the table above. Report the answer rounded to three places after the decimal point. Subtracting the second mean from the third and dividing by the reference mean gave -0.007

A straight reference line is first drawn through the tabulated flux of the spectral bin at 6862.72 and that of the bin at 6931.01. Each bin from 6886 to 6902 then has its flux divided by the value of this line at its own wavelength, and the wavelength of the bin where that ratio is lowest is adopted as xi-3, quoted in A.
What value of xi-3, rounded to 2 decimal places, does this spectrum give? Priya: 6889.64 A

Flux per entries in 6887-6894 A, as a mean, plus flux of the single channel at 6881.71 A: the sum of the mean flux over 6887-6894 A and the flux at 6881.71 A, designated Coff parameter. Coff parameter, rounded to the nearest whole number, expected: 128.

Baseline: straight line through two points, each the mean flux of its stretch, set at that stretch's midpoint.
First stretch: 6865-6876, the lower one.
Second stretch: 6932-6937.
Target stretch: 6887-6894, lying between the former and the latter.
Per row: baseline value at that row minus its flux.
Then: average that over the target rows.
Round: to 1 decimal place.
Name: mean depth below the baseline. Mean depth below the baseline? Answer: 1.0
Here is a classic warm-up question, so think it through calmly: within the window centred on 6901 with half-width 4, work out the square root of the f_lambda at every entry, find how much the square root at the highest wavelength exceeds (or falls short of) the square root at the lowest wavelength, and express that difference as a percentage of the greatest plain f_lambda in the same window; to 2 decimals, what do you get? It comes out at -0.06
